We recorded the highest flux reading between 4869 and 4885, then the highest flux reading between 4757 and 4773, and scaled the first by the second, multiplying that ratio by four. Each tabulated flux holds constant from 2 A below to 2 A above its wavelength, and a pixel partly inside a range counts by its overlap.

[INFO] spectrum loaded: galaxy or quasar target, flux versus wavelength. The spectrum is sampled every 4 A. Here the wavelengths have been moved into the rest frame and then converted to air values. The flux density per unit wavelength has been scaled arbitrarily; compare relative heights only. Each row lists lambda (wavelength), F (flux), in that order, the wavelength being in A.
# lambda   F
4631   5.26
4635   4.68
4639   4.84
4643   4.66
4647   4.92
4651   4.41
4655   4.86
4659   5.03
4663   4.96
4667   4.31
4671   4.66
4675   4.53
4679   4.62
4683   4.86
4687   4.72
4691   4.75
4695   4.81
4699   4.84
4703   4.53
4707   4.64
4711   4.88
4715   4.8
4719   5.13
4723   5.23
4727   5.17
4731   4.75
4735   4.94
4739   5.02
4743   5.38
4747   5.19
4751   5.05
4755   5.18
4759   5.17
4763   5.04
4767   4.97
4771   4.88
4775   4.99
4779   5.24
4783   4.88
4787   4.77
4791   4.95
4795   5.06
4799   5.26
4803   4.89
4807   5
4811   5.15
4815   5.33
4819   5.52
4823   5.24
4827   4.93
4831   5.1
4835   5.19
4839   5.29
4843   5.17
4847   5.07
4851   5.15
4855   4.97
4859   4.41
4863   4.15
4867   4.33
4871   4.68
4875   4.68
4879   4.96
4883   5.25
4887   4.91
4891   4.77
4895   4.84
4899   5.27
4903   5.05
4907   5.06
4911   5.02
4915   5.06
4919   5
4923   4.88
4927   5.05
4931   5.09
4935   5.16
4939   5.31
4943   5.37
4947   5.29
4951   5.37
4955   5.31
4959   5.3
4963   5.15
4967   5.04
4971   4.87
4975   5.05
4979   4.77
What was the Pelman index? 4.06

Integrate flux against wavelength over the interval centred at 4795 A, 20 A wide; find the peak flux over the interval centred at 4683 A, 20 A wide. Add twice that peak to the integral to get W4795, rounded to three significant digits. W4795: 109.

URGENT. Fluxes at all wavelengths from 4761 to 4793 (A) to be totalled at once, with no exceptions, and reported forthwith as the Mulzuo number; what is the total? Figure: 39.7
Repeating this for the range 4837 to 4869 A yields 38.5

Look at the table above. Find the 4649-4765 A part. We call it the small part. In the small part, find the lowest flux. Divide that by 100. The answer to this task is 0.0431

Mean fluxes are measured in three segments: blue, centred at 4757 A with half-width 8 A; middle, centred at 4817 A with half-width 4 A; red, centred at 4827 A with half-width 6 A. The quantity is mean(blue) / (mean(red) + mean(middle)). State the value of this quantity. 0.486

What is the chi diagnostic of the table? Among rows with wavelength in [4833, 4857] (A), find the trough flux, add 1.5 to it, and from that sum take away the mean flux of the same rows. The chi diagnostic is 1.33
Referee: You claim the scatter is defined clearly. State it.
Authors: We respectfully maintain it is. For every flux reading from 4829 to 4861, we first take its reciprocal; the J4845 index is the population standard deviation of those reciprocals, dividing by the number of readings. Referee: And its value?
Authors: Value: 0.011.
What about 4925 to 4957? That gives 0.004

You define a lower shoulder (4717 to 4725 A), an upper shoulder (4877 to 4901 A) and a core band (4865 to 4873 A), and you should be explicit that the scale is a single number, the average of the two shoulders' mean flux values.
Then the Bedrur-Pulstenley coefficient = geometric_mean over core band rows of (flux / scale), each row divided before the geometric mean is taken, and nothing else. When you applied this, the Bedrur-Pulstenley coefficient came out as 0.88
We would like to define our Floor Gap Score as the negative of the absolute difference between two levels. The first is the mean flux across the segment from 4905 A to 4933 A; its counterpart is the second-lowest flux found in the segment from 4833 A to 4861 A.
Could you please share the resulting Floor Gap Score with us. -0.05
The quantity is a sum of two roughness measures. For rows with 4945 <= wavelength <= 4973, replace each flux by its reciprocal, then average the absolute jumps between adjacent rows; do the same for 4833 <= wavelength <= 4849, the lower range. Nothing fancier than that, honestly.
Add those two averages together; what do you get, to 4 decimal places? 0.0076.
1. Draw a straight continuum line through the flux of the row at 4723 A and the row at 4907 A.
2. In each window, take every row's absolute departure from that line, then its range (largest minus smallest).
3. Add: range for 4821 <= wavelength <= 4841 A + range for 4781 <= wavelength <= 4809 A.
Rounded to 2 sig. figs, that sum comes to 0.47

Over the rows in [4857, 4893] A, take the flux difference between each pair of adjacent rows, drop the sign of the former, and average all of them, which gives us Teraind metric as 0.23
